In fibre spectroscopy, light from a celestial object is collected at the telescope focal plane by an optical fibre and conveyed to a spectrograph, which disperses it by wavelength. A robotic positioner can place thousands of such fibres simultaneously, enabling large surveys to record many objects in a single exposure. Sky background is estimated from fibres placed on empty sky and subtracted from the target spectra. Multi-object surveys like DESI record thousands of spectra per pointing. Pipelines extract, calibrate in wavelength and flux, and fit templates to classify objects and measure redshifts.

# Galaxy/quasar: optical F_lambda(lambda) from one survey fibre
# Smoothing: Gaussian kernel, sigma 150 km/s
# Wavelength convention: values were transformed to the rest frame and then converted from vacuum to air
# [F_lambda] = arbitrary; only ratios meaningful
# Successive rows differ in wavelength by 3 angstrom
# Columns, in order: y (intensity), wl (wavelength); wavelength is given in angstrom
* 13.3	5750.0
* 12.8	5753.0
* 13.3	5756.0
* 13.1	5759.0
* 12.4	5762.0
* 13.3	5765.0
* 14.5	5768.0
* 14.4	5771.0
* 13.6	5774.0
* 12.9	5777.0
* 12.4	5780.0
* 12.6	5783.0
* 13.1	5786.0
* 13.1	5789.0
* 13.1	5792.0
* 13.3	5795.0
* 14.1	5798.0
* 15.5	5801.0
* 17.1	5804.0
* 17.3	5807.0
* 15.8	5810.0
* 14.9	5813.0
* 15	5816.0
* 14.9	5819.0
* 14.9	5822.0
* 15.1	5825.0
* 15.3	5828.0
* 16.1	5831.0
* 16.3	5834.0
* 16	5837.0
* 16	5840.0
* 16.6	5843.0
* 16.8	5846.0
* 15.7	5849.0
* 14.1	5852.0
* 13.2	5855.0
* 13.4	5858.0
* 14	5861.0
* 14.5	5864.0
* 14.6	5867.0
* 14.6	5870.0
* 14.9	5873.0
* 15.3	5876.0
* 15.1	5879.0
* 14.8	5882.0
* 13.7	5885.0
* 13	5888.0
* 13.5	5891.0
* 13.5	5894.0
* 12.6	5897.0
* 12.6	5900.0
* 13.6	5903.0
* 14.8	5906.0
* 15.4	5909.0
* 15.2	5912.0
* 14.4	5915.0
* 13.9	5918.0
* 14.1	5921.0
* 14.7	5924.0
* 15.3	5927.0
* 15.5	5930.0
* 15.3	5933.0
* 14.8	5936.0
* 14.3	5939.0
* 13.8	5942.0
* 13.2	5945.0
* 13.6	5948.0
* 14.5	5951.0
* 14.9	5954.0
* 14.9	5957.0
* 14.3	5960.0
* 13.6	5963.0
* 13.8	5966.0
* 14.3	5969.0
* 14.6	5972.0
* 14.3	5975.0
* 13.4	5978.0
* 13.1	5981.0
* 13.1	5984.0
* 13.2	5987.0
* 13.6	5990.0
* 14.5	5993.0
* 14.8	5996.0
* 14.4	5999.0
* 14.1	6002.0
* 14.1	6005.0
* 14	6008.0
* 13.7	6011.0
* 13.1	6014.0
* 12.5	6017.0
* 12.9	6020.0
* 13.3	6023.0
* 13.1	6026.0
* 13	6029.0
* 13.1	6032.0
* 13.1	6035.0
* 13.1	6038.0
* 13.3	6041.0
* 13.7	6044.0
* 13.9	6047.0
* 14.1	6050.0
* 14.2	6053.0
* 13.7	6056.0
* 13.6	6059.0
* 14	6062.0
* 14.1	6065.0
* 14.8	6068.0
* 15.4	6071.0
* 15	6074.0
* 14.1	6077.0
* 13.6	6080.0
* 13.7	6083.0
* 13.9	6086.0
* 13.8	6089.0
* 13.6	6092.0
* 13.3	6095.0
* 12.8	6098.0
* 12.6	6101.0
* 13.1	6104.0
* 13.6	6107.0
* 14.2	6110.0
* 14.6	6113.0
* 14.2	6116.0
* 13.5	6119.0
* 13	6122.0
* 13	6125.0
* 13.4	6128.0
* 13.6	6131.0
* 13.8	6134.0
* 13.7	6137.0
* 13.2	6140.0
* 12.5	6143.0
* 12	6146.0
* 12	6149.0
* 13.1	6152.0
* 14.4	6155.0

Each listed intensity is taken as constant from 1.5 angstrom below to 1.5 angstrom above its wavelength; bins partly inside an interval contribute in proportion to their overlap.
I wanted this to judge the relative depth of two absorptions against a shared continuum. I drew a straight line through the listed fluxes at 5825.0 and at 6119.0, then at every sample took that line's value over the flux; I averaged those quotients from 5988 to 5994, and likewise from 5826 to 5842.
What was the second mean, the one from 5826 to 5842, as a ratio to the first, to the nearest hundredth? 0.93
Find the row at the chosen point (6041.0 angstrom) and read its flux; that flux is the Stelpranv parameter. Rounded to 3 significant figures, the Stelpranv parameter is 13.3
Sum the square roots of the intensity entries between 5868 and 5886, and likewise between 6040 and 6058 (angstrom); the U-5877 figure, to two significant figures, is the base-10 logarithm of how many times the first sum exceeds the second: 0.014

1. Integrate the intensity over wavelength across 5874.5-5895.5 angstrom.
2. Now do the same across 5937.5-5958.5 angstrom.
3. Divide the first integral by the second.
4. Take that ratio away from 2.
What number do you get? 1.00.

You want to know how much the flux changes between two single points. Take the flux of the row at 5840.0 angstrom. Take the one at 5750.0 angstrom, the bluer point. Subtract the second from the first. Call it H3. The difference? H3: 2.7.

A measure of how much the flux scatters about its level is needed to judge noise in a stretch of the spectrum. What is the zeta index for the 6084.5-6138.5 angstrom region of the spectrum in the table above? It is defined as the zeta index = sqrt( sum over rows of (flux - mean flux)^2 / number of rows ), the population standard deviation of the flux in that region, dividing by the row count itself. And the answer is 0.50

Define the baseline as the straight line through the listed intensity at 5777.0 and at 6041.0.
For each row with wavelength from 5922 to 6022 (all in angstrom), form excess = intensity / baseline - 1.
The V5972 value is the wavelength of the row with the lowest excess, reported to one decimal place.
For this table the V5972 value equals 6017.0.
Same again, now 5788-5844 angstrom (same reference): 5792.0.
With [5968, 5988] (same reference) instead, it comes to 5984.0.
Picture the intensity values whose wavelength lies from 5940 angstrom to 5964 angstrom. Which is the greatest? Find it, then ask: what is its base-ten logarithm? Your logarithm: 1.173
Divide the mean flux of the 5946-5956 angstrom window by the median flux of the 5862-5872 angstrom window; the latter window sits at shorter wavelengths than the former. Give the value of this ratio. 0.98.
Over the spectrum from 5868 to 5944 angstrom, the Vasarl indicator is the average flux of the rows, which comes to 14.3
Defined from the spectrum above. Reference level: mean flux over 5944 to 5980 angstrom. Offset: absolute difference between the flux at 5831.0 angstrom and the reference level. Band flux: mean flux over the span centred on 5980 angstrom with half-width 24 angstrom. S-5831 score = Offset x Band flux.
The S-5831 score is 28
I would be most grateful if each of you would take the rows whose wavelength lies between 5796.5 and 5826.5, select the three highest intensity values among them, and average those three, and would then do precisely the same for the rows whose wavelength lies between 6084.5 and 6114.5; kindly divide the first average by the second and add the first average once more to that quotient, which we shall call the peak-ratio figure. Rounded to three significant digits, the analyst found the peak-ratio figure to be 17.9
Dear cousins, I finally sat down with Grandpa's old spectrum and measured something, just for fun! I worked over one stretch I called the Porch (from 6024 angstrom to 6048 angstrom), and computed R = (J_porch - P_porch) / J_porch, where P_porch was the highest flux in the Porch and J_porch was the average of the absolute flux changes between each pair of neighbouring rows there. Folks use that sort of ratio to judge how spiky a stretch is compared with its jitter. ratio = -96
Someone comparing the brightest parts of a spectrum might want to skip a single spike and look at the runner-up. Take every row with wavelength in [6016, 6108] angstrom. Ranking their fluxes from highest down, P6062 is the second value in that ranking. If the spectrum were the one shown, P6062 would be 15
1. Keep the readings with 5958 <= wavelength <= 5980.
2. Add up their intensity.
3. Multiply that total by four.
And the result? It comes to 393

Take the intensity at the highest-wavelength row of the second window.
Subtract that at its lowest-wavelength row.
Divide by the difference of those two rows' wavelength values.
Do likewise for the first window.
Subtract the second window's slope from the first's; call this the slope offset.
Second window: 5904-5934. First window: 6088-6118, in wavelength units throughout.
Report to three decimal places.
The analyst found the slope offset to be -0.004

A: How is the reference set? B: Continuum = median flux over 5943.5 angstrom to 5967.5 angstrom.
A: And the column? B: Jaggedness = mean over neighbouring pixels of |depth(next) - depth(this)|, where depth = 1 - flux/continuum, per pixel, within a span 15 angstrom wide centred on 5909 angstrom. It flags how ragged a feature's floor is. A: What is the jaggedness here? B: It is 0.05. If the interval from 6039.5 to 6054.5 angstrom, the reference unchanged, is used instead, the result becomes 0.02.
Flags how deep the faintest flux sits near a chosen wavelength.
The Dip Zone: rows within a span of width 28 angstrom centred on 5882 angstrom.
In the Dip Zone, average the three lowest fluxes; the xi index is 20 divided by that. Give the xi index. 1.50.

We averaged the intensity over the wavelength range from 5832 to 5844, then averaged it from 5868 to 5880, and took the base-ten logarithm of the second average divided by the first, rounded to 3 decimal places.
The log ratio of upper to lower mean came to -0.035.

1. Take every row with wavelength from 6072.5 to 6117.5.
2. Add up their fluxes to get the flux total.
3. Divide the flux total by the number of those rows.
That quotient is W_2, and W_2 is 13.7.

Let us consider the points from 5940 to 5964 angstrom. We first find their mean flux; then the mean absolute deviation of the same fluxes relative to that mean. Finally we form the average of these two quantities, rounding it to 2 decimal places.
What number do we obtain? 7.33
